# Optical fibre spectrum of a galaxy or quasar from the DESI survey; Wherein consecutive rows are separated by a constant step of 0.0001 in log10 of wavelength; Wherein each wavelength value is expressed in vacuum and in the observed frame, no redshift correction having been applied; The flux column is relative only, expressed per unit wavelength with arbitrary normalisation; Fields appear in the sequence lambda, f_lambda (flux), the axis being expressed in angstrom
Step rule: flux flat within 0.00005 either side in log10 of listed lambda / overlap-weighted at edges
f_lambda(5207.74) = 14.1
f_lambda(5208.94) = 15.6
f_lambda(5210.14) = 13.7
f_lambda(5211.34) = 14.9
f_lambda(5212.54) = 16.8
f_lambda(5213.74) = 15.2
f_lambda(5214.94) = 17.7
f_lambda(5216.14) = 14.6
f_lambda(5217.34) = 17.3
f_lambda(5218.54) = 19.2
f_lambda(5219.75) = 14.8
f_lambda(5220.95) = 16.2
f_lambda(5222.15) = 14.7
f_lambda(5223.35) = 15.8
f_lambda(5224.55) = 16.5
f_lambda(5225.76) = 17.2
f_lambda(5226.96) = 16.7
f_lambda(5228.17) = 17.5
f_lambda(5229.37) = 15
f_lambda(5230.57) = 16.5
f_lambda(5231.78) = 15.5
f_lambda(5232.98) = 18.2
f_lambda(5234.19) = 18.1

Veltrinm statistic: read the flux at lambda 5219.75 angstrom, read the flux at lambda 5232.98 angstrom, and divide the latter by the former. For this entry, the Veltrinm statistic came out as 1.23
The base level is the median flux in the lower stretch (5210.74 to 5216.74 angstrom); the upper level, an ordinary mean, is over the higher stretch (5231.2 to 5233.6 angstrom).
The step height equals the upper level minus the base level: 1.7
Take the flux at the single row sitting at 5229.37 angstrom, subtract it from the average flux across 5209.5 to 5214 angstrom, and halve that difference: 0.1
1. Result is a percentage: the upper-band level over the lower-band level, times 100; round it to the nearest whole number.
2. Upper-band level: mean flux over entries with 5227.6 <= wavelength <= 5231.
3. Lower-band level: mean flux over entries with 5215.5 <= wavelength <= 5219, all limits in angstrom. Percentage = 96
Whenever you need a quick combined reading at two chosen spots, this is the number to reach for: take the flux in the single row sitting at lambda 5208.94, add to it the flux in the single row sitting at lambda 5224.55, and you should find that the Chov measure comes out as 32.1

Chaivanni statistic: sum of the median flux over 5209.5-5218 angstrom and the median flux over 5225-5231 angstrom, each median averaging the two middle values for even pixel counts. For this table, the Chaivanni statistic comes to 31.9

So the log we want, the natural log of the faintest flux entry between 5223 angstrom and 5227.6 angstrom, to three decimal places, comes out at 2.760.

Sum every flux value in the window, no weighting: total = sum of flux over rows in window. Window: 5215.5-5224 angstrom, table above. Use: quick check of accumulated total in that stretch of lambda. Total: 113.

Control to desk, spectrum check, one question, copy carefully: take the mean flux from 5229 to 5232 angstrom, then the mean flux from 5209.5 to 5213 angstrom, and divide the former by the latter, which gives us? 1.04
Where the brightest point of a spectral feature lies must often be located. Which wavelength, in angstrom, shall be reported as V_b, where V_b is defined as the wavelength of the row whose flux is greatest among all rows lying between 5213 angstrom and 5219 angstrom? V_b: 5218.54 angstrom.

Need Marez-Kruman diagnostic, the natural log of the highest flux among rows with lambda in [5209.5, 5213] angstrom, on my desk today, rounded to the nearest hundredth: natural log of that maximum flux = 2.82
